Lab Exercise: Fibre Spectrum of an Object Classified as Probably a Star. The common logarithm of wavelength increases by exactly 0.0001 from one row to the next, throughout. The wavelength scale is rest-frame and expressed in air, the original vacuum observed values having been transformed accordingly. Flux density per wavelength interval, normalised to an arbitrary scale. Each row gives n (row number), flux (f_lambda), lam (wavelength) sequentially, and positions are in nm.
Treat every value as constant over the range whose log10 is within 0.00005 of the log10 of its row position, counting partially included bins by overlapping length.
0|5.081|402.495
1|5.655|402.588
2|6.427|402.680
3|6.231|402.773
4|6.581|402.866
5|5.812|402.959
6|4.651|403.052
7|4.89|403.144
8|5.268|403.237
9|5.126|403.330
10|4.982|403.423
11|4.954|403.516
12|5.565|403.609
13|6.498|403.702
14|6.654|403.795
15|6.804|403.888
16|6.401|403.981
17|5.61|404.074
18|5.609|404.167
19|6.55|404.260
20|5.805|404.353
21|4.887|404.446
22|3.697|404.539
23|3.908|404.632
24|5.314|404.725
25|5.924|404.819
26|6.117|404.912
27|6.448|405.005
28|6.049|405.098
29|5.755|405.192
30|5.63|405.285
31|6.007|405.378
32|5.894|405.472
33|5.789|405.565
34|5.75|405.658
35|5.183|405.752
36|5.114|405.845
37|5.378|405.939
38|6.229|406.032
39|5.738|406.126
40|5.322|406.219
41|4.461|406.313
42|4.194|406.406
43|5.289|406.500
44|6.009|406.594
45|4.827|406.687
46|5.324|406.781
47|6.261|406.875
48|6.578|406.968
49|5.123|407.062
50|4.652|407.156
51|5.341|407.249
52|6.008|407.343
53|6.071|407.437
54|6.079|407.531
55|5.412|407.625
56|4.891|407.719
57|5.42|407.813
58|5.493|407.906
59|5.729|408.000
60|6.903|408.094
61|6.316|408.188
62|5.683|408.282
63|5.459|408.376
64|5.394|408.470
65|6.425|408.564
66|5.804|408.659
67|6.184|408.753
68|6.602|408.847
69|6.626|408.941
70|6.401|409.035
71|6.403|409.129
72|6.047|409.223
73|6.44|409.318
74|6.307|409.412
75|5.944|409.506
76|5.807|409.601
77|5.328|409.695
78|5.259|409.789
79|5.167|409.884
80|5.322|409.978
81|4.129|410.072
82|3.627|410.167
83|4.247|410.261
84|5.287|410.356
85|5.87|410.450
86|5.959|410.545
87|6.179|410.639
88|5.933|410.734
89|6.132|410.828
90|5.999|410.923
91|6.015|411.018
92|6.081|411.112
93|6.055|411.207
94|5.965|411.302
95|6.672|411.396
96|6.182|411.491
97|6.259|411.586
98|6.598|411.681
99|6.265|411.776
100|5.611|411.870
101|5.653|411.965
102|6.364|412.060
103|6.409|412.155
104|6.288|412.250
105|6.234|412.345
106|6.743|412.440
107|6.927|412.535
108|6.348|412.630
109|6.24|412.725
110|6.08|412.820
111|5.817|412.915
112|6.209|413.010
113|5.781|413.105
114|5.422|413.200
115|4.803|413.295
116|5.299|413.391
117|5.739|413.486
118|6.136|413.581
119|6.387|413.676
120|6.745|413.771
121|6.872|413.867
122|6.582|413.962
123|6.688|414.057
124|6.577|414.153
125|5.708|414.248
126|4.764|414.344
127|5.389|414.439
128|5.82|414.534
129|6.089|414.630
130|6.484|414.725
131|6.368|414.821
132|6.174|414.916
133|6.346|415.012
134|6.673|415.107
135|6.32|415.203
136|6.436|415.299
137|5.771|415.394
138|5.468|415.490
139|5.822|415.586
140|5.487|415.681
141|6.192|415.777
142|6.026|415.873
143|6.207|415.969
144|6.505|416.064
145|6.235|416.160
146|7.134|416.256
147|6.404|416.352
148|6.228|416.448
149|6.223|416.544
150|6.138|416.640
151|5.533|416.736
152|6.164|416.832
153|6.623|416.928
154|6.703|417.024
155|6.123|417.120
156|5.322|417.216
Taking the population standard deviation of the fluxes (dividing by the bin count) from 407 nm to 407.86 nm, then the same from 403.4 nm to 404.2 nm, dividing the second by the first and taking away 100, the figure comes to -98.64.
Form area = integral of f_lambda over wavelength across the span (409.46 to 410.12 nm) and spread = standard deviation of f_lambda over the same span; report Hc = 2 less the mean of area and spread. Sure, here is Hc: 0.0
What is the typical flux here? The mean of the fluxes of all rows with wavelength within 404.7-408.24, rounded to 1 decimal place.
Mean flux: 5.6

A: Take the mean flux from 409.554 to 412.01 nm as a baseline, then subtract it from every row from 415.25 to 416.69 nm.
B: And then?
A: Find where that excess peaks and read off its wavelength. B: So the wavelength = 416.256 nm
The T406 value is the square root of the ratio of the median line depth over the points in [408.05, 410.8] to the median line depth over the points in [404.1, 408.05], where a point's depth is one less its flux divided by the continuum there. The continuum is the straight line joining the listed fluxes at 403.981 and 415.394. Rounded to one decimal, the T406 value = 0.5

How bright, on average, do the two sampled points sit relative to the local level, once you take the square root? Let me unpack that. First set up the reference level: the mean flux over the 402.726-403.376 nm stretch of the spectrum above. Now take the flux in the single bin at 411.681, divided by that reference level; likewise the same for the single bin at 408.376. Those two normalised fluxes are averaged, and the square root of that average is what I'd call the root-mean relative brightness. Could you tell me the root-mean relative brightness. 1.05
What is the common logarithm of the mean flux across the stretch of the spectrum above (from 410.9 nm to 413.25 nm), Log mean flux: 0.790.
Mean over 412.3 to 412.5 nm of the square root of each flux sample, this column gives 2.55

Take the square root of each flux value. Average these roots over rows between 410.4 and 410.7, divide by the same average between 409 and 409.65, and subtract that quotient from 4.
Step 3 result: 3.015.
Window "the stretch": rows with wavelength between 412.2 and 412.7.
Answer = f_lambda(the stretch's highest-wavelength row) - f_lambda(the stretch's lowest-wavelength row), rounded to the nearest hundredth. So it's 0.06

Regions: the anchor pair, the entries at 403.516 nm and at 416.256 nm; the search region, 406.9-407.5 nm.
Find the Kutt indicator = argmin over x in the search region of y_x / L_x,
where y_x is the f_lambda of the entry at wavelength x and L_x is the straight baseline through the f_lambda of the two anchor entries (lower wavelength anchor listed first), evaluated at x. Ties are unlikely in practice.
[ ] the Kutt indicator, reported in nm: 407.156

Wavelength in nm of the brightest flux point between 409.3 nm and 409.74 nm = 409.318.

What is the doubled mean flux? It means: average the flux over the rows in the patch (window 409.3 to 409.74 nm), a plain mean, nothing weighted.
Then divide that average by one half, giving 11.9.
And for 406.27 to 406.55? 9.3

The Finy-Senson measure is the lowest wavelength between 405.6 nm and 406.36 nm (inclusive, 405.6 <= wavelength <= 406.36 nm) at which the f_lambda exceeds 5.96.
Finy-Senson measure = 406.032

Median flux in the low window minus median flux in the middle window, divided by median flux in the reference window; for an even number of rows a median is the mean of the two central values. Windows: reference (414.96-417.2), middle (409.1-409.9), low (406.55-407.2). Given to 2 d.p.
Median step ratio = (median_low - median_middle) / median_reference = -0.10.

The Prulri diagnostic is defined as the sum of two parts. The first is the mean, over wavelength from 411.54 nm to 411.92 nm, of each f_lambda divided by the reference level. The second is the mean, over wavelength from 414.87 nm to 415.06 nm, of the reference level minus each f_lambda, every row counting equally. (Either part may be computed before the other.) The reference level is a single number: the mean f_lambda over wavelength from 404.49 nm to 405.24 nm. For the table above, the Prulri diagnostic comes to 0.3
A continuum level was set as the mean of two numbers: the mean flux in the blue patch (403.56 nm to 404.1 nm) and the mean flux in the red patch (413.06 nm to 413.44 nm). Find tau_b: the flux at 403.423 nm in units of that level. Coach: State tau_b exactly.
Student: 0.86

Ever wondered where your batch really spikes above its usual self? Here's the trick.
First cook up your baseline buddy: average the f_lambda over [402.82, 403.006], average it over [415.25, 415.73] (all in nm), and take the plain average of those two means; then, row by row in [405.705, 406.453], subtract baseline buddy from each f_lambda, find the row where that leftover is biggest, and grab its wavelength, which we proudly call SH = 406.032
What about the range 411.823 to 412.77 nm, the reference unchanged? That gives 412.535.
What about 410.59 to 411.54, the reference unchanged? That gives 411.396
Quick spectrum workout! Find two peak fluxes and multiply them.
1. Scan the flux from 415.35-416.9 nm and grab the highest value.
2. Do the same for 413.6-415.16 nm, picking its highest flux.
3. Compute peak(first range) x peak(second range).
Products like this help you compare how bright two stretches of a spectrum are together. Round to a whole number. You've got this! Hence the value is 49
